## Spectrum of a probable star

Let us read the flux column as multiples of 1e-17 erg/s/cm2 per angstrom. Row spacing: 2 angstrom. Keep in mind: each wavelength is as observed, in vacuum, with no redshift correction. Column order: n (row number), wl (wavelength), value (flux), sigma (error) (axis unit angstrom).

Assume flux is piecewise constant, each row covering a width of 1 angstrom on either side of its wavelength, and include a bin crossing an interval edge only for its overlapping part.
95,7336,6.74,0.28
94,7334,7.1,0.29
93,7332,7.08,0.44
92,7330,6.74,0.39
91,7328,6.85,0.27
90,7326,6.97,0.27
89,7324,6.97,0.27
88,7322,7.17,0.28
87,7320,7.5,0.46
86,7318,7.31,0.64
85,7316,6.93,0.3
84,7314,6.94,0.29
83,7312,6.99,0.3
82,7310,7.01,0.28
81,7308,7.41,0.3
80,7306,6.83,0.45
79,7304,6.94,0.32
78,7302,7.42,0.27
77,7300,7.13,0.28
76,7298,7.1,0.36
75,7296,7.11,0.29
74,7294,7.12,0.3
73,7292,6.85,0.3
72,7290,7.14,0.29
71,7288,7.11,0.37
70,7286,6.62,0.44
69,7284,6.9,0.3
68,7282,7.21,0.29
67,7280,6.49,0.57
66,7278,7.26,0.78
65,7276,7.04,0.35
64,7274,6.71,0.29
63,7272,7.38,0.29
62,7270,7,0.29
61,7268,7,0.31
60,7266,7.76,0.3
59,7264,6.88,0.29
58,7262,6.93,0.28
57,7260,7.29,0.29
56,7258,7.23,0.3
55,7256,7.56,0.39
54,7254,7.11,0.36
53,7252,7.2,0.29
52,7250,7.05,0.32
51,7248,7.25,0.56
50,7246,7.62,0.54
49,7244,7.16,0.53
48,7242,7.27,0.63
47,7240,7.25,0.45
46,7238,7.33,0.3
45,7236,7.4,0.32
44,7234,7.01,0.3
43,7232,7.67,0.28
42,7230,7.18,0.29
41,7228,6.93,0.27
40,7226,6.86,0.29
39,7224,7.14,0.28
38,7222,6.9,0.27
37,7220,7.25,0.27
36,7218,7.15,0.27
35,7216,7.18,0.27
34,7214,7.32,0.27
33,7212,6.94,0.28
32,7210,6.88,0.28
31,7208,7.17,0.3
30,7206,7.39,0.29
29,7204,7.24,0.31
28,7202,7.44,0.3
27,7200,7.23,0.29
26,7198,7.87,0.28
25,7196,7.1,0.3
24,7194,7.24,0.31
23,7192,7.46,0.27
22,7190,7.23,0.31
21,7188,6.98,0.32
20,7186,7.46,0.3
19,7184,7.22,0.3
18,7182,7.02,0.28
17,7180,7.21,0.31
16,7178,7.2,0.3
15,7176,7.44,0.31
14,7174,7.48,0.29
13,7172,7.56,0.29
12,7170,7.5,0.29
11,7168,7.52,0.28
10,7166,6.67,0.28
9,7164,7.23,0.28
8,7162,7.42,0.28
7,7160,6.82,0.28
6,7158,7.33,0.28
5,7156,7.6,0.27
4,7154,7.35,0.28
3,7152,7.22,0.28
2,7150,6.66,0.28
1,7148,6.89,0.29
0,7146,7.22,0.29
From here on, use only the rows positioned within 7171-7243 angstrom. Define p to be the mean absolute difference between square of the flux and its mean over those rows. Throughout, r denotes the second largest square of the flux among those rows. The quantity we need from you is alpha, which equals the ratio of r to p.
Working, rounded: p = 2.43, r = 59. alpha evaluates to 24.2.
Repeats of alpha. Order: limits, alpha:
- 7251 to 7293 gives 17.8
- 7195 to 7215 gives 19.1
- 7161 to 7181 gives 19.9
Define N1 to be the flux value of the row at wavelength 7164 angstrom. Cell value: 7.23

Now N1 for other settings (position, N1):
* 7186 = 7.46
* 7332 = 7.08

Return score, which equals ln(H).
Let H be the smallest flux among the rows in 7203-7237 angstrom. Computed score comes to 1.93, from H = 6.86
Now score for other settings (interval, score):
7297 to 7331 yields 1.91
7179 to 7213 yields 1.93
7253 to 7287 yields 1.87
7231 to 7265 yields 1.93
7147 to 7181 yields 1.90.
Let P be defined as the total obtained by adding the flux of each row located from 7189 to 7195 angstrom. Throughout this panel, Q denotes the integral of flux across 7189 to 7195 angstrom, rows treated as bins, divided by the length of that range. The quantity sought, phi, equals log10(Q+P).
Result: 1.47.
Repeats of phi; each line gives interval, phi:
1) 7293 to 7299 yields 1.45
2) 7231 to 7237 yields 1.47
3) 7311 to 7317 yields 1.44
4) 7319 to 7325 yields 1.46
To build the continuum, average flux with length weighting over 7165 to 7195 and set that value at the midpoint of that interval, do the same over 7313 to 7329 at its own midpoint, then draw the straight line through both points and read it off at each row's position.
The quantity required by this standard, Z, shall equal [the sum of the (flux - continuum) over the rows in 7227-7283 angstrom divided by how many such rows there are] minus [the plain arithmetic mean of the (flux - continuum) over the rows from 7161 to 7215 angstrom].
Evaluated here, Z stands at 0.00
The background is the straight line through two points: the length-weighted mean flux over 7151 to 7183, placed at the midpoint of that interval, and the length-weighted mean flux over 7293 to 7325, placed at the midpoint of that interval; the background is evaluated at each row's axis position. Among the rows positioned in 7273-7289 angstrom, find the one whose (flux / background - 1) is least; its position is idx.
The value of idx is 7280 angstrom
